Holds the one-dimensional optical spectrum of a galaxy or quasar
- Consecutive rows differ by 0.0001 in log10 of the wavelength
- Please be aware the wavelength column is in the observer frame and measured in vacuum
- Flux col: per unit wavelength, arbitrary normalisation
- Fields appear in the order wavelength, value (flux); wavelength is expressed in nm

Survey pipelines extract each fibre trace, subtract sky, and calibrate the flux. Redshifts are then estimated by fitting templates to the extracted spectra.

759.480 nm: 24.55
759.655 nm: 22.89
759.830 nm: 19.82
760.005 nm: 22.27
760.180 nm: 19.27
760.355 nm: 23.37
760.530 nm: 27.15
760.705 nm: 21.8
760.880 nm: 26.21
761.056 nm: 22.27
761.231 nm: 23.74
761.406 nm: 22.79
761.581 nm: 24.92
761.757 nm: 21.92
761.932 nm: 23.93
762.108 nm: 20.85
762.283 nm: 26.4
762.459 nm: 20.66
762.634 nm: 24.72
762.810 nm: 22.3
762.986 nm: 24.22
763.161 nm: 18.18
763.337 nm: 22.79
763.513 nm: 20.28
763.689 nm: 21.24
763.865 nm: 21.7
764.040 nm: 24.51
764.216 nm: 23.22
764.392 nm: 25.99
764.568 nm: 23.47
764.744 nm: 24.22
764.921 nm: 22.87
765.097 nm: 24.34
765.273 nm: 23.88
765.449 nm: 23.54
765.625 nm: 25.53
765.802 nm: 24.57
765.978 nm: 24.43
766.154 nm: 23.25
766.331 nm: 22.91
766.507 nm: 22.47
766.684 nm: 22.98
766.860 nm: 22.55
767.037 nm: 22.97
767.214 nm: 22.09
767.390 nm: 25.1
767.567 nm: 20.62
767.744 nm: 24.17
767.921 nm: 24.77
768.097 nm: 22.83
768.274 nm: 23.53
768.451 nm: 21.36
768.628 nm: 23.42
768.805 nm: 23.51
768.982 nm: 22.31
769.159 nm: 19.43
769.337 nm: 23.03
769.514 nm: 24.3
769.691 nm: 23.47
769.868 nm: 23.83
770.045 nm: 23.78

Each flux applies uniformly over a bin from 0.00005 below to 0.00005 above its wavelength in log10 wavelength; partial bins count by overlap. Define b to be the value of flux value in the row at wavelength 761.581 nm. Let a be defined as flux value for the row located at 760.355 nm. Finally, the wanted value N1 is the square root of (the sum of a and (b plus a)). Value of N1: 8.5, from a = 23.37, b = 24.92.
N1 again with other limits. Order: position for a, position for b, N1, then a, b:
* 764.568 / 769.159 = 8.1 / 23.47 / 19.43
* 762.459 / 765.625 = 8.2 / 20.66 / 25.53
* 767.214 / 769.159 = 8.0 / 22.09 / 19.43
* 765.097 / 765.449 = 8.5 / 24.34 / 23.54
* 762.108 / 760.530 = 8.3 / 20.85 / 27.15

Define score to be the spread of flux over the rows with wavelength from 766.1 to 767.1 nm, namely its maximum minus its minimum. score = 0.8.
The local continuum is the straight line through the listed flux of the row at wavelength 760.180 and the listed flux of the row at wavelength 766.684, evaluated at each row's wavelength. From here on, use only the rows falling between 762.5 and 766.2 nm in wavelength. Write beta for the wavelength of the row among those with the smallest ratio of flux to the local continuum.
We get 763.161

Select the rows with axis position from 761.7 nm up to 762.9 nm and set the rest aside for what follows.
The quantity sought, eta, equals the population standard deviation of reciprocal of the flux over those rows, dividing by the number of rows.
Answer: 0.0036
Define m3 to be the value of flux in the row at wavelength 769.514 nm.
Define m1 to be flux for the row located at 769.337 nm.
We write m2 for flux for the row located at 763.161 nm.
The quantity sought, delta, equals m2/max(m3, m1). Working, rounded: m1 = 23.03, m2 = 18.18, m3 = 24.3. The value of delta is 0.75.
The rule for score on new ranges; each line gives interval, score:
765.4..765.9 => 2.0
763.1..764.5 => 7.8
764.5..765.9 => 2.7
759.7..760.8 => 7.9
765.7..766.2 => 1.3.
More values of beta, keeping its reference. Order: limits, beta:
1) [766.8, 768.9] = 767.567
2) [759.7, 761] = 760.180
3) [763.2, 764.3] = 763.513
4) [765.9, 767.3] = 767.214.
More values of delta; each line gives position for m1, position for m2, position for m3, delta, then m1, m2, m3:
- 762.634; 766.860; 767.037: 0.91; 24.72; 22.55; 22.97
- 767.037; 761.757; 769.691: 0.93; 22.97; 21.92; 23.47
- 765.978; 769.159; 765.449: 0.80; 24.43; 19.43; 23.54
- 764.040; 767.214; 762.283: 0.84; 24.51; 22.09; 26.4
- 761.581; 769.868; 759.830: 0.96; 24.92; 23.83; 19.82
